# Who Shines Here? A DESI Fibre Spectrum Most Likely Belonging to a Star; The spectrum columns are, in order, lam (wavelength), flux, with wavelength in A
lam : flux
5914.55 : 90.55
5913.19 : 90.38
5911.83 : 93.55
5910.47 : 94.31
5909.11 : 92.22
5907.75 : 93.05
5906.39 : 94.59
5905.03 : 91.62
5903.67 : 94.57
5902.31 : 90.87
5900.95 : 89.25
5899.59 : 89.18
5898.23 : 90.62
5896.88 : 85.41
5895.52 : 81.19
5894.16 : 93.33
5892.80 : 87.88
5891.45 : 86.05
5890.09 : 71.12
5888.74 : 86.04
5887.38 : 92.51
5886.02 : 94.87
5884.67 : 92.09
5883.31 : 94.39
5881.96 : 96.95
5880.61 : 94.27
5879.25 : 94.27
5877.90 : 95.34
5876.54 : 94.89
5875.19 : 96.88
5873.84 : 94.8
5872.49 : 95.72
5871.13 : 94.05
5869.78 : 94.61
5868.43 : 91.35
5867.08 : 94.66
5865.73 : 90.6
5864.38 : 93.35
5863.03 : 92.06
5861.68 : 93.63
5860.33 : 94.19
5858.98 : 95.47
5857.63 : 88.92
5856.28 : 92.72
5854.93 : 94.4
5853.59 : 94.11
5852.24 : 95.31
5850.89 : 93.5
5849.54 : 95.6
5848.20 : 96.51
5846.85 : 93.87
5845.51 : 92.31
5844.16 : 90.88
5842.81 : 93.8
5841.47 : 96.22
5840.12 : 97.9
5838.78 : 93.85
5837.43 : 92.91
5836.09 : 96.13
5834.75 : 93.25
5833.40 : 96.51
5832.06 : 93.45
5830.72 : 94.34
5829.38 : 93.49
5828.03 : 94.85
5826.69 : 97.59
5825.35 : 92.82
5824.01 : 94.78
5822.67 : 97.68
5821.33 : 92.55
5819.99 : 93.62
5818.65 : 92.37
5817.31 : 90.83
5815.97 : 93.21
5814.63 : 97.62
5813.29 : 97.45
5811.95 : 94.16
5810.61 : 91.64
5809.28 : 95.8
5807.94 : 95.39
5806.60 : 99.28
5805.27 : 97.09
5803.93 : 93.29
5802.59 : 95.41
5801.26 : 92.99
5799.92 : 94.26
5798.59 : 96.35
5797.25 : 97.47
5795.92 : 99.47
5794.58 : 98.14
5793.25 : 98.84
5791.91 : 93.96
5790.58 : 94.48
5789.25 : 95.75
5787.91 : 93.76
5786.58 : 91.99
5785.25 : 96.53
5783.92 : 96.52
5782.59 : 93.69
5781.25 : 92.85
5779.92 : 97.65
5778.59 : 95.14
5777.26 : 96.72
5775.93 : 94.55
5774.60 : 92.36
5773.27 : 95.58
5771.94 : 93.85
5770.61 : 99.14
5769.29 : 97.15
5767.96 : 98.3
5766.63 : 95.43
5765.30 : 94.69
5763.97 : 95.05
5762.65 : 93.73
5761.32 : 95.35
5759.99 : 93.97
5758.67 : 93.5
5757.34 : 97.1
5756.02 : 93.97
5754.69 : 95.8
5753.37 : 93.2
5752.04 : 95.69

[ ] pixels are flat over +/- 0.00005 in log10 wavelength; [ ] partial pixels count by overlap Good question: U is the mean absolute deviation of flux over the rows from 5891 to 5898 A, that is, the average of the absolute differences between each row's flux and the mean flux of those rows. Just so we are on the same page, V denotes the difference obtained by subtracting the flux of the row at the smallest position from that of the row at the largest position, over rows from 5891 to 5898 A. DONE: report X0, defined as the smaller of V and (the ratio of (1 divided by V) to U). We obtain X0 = -0.6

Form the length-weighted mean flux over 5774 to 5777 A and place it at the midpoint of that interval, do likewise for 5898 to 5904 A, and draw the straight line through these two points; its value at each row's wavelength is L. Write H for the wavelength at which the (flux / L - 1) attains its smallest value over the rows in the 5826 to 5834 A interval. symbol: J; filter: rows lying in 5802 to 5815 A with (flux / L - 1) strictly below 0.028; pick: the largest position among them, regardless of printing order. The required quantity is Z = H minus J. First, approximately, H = 5829.38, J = 5811.95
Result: 17.4 A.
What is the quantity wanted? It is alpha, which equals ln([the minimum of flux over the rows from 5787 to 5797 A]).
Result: 4.54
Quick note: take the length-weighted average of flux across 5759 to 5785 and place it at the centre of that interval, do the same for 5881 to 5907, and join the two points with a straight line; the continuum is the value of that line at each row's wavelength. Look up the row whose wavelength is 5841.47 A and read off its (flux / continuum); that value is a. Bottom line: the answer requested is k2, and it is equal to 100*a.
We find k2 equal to 104.5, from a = 1.045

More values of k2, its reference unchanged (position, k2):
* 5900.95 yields 99.9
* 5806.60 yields 105.9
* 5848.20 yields 105.1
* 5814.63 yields 104.6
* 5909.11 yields 103.7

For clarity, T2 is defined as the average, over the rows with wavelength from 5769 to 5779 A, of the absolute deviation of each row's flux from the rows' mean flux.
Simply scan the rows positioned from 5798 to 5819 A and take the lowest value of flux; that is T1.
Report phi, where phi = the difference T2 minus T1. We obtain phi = -89.2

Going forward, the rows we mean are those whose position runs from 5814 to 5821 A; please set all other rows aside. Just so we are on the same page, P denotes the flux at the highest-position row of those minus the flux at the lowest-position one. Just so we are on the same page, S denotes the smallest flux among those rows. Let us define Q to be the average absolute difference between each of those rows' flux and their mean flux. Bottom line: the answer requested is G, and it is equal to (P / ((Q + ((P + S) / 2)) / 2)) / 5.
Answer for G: -0.035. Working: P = -4.0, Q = 1.7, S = 90.83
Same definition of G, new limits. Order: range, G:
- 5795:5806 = -0.020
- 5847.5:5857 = -0.033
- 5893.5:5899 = -0.025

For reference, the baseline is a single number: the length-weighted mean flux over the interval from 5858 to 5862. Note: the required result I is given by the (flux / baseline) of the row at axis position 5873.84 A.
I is 1.008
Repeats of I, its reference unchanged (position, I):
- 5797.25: 1.037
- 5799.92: 1.002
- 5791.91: 0.999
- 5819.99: 0.996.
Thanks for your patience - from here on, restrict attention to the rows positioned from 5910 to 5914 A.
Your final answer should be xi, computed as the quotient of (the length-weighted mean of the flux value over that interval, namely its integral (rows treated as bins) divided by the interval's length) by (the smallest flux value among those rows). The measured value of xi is 1.03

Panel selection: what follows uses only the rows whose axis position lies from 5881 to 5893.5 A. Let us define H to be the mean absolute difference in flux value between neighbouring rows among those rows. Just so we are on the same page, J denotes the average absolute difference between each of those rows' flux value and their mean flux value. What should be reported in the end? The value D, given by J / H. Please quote 0.93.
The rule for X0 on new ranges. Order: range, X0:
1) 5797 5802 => -4.5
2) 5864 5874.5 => 0.5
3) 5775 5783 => -0.9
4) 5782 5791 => 0.8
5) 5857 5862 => 0.1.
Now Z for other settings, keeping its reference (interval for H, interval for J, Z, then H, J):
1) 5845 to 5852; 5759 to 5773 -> 73.6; 5845.51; 5771.94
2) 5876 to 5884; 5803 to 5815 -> 67.3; 5879.25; 5811.95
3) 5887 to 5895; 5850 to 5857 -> 33.8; 5890.09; 5856.28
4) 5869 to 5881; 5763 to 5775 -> 96.5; 5871.13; 5774.60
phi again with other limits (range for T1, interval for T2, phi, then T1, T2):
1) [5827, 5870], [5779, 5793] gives -87.4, 88.92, 1.5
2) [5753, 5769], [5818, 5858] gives -91.7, 93.2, 1.5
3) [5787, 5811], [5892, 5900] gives -88.5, 91.64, 3.1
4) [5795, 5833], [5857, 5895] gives -87.6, 90.83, 3.2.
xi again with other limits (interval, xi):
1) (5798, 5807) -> 1.03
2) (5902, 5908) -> 1.02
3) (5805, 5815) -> 1.05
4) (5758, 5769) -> 1.02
